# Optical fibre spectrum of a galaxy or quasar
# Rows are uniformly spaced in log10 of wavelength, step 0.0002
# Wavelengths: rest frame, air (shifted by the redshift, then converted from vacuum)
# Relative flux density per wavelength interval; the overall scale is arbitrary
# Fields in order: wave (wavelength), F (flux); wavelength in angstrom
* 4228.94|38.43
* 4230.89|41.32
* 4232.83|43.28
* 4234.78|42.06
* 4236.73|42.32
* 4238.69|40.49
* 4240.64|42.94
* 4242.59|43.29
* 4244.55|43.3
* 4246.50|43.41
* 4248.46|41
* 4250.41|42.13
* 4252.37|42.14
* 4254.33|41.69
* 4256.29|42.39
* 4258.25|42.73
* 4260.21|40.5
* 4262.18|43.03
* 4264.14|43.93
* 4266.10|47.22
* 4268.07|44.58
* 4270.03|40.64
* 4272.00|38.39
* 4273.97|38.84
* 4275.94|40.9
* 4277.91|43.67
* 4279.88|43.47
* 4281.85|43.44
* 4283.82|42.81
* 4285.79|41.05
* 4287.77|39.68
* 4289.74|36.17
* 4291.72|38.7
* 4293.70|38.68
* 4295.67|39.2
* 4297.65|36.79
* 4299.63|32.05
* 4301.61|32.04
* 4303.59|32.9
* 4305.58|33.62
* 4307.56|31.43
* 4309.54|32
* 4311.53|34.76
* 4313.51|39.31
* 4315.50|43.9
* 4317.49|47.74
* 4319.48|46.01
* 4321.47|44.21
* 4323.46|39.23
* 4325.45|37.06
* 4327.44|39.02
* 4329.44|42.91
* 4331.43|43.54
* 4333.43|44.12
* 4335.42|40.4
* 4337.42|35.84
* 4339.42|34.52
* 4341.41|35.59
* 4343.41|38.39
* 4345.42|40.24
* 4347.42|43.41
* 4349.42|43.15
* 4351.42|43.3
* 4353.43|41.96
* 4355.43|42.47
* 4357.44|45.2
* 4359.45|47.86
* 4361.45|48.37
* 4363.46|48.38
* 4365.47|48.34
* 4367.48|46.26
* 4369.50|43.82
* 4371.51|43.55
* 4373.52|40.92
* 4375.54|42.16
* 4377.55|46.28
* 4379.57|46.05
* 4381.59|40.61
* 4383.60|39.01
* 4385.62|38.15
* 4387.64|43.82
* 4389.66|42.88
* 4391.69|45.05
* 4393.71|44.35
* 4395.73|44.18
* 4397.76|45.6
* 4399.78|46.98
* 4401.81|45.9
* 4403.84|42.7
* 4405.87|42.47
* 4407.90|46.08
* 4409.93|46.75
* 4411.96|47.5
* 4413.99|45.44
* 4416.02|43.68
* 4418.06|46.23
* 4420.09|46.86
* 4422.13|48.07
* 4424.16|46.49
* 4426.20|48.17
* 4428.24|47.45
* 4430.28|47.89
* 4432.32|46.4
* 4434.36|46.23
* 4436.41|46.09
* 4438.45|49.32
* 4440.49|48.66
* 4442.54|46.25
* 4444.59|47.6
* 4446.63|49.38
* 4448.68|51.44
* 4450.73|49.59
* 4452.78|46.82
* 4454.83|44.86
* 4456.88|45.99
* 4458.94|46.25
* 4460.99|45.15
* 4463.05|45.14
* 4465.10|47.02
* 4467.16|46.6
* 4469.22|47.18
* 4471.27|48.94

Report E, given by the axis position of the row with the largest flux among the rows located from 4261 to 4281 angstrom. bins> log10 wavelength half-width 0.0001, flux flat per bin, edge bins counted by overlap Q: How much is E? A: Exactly 4266.10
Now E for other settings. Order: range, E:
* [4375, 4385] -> 4377.55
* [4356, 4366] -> 4363.46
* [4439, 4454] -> 4448.68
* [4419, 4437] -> 4426.20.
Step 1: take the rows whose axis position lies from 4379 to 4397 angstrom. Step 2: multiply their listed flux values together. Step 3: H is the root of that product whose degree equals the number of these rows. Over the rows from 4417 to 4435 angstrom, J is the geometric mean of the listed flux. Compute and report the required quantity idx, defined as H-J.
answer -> -4.5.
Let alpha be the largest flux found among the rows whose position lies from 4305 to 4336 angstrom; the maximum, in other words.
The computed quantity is 47.74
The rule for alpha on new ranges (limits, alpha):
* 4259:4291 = 47.22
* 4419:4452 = 51.44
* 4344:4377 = 48.38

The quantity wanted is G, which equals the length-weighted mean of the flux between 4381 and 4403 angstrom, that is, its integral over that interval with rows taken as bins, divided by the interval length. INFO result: 43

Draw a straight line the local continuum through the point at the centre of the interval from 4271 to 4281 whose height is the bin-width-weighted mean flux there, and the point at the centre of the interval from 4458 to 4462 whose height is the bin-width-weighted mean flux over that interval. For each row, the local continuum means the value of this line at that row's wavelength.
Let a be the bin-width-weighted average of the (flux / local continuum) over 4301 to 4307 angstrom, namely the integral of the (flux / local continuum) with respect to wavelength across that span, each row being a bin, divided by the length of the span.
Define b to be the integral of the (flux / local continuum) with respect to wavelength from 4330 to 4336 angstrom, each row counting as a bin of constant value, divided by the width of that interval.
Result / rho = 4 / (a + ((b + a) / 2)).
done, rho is 2.38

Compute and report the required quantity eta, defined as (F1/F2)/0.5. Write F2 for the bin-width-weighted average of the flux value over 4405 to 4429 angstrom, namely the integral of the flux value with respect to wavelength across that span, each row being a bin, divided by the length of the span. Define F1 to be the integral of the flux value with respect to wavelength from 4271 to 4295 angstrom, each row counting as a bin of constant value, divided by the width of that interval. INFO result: 1.75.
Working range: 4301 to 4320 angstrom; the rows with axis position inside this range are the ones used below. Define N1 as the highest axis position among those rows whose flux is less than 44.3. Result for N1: 4315.50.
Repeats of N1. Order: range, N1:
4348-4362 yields 4355.43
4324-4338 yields 4337.42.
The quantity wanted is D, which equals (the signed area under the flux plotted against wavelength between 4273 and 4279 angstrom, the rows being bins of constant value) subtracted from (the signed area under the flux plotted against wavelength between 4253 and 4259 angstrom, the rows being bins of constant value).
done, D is 6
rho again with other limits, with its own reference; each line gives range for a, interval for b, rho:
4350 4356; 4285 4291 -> 2.04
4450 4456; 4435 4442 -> 1.93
